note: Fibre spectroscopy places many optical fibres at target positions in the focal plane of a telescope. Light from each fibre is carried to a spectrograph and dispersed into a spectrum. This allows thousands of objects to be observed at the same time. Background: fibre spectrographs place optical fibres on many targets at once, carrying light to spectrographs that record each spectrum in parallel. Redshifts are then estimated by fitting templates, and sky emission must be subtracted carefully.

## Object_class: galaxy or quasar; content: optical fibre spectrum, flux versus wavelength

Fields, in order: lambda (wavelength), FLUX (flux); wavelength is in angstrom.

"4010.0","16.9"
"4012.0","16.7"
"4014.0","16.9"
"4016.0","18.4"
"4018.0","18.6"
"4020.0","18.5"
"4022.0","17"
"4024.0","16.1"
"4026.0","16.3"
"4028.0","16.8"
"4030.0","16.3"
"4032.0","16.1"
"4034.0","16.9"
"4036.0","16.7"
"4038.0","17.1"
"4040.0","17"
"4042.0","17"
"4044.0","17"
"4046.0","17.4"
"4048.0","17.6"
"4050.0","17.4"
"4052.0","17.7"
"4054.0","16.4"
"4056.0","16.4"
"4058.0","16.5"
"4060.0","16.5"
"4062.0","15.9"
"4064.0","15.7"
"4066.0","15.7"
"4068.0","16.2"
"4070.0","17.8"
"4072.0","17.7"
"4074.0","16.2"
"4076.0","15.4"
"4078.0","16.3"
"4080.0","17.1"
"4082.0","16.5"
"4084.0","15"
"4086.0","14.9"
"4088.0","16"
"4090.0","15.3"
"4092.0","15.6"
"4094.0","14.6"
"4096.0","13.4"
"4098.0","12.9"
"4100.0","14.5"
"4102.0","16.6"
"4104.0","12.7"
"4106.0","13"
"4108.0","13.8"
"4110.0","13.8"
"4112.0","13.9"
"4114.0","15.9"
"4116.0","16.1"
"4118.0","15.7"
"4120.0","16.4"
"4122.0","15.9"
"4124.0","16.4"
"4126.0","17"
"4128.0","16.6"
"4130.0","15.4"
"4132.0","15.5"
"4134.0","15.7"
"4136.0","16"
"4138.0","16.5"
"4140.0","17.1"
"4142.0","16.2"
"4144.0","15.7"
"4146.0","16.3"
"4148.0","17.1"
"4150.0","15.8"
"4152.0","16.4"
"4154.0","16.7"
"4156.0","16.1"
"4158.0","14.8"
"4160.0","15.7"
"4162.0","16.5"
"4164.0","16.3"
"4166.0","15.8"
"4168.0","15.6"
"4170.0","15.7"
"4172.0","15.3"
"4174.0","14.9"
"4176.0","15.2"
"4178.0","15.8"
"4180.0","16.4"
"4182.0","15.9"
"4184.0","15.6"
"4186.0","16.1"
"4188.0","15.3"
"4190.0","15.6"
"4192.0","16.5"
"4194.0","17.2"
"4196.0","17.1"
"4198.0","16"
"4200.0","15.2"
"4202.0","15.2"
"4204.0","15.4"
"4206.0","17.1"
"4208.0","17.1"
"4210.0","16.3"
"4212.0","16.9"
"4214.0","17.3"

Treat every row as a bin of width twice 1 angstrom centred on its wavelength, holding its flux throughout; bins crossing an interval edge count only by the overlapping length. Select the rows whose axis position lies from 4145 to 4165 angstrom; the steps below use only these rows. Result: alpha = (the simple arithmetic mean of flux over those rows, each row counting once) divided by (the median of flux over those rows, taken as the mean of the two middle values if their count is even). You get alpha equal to 0.99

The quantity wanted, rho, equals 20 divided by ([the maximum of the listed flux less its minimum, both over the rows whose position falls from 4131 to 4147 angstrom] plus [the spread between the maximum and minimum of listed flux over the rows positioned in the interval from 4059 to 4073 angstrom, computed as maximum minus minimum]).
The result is 5.4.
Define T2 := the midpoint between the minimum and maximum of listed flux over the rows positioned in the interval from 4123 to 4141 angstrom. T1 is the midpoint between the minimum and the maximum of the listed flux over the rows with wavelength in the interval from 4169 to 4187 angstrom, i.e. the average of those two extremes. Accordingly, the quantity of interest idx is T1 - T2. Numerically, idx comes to -0.6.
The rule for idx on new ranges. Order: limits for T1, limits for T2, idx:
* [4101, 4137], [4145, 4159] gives -1.1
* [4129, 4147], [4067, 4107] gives 1.0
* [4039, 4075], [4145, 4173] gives 0.8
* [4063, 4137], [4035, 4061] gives -1.8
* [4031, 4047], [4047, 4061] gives -0.3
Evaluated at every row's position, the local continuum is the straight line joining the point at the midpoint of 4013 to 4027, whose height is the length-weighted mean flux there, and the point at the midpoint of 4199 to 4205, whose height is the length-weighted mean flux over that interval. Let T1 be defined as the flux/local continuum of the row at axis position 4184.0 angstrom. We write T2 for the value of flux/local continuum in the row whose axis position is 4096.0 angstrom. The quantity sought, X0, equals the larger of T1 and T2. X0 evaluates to 1.01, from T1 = 1.01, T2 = 0.81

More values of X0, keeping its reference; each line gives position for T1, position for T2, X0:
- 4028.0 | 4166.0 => 1.01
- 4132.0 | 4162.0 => 1.05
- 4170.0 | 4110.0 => 1.00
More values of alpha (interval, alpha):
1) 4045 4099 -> 0.99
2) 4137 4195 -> 1.01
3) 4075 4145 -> 0.98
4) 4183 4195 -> 1.01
